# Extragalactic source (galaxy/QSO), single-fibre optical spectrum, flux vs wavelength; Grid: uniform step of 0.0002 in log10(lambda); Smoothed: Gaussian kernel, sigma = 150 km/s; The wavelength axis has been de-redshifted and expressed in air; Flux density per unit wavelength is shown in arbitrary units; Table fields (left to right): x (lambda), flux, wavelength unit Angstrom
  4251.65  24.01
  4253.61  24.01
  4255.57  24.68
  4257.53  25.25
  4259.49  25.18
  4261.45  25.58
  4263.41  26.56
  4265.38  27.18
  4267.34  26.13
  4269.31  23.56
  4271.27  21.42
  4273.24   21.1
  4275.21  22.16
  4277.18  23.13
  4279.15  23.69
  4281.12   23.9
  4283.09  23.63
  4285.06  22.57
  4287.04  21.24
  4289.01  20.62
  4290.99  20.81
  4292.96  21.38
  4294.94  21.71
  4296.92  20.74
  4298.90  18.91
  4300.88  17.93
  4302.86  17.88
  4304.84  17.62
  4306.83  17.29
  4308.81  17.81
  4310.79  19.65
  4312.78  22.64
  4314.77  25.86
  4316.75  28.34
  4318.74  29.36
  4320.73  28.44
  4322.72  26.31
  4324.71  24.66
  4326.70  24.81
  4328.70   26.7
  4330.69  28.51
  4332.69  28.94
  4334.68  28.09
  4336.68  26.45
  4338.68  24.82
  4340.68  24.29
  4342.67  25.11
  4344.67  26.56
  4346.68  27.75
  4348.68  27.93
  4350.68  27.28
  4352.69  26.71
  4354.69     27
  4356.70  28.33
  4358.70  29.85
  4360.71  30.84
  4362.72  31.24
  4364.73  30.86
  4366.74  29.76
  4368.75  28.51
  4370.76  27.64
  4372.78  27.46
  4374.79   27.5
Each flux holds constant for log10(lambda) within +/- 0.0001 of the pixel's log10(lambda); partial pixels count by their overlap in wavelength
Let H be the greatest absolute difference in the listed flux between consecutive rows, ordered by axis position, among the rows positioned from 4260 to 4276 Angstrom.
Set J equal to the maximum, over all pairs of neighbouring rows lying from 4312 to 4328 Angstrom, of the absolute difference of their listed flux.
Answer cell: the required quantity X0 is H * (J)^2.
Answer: 27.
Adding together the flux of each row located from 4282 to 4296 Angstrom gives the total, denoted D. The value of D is 152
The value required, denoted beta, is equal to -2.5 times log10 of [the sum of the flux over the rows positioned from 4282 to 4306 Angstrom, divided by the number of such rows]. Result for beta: -3.28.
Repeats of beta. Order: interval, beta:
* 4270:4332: -3.39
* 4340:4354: -3.56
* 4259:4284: -3.45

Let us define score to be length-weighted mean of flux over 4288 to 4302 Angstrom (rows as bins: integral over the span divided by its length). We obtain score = 20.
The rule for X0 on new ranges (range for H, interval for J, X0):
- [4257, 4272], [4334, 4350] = 7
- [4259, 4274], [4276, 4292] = 5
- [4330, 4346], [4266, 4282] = 11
